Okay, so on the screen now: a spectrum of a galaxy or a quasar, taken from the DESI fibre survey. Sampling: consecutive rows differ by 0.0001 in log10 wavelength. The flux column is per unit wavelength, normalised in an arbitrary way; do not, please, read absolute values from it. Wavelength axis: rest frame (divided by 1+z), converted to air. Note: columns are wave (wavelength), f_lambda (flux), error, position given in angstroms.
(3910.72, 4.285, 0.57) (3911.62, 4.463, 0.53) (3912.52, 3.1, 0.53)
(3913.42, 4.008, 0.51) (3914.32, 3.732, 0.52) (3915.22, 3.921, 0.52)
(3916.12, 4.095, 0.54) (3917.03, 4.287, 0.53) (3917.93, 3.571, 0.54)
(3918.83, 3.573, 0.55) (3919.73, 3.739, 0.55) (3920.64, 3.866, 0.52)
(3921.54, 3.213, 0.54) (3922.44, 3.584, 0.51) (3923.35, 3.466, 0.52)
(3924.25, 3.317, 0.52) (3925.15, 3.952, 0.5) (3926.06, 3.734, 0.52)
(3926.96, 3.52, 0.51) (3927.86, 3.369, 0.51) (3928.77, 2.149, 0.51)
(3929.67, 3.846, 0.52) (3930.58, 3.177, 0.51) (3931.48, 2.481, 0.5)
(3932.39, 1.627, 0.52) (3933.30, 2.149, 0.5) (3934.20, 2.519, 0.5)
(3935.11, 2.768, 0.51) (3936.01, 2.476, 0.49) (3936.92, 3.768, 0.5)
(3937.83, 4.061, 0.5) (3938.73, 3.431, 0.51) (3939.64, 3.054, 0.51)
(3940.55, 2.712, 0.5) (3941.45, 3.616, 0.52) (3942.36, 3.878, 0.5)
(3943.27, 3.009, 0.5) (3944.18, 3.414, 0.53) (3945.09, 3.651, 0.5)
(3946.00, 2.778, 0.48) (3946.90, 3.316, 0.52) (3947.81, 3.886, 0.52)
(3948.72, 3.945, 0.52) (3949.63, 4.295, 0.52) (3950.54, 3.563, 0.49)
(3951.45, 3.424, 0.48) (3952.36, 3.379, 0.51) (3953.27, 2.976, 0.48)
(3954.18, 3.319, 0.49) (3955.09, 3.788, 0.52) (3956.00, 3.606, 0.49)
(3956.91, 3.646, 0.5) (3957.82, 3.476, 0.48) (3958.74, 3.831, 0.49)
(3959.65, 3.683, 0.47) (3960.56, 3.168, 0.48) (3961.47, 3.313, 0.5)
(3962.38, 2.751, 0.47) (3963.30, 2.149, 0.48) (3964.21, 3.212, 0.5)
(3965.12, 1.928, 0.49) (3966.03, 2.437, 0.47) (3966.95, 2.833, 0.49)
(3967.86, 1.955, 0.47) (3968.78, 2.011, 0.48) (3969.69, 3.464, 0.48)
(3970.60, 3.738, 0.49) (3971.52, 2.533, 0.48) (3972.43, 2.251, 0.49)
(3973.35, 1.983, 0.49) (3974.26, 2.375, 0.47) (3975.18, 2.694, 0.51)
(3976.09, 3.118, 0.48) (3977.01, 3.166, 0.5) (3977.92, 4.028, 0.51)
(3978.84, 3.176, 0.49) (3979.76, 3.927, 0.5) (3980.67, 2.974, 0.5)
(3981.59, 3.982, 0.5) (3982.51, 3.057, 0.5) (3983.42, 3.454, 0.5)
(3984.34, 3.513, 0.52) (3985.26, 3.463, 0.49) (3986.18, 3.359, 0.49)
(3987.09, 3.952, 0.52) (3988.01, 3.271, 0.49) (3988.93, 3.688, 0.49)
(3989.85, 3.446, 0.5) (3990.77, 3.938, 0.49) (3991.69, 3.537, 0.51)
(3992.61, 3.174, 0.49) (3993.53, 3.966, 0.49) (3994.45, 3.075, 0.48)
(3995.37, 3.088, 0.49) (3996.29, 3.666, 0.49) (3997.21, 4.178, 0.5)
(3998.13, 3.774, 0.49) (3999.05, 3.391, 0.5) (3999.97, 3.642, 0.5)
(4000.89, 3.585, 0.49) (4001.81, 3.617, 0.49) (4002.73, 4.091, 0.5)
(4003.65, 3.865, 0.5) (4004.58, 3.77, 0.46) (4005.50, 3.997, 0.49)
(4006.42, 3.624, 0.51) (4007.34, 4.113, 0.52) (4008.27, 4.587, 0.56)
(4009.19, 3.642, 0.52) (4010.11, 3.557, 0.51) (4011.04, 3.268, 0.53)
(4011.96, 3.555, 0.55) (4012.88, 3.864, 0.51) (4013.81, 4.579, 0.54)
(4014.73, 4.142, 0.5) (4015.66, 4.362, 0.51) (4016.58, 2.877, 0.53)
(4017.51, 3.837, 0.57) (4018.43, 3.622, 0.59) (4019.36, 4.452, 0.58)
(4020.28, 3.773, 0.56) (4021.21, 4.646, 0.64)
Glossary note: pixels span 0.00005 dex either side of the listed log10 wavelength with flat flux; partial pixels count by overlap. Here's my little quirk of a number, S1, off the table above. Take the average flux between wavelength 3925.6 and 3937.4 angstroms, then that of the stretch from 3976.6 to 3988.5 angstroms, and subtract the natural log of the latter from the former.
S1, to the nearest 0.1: 1.6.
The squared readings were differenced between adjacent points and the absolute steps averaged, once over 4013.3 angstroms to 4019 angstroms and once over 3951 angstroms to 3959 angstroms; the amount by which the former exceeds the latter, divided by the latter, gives 1.8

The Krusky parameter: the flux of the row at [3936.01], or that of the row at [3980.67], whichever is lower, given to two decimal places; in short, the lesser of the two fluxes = 2.48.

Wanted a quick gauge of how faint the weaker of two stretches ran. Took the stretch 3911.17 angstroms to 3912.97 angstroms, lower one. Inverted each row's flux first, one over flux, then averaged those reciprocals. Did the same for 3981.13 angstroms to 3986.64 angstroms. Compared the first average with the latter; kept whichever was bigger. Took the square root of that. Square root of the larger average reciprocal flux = 0.54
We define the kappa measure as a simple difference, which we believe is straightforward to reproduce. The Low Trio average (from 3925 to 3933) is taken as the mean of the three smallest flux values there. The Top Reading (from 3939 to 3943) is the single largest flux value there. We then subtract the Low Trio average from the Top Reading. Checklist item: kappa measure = 1.8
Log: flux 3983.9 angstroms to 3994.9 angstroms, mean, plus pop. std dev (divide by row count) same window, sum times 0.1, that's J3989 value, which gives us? 0.382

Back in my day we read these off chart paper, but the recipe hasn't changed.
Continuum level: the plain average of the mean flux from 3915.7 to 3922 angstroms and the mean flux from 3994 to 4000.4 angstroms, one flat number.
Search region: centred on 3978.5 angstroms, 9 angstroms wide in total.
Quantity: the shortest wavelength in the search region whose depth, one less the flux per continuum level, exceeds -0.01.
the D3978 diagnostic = 3974.26 angstroms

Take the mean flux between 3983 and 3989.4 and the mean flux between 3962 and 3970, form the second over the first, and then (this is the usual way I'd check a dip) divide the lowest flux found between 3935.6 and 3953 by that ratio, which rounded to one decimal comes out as 3.5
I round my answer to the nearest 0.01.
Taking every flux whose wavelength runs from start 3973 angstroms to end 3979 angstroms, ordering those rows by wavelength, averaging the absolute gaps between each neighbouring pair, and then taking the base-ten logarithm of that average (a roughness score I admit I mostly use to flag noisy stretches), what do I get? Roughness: -0.32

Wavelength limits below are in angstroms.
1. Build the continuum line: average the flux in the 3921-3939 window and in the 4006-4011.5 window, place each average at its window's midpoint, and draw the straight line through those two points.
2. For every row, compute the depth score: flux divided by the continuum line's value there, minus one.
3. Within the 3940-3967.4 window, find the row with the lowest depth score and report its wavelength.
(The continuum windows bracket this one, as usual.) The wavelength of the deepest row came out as 3965.12 angstroms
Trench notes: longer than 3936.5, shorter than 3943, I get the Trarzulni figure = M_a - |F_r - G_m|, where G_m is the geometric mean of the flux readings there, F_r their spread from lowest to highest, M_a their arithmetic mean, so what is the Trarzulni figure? 1.4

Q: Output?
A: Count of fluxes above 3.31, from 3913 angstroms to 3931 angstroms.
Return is 17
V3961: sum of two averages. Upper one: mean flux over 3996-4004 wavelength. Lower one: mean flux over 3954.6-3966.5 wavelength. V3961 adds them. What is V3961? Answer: 6.91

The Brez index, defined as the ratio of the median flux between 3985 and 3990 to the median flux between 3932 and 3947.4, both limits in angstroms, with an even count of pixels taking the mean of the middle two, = 1.13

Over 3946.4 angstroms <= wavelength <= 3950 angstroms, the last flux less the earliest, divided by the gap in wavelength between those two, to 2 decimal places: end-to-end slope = 0.36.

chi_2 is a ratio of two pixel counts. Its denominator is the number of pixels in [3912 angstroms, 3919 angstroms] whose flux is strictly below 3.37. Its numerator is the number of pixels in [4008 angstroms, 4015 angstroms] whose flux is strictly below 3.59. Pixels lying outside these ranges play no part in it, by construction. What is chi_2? 3.0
